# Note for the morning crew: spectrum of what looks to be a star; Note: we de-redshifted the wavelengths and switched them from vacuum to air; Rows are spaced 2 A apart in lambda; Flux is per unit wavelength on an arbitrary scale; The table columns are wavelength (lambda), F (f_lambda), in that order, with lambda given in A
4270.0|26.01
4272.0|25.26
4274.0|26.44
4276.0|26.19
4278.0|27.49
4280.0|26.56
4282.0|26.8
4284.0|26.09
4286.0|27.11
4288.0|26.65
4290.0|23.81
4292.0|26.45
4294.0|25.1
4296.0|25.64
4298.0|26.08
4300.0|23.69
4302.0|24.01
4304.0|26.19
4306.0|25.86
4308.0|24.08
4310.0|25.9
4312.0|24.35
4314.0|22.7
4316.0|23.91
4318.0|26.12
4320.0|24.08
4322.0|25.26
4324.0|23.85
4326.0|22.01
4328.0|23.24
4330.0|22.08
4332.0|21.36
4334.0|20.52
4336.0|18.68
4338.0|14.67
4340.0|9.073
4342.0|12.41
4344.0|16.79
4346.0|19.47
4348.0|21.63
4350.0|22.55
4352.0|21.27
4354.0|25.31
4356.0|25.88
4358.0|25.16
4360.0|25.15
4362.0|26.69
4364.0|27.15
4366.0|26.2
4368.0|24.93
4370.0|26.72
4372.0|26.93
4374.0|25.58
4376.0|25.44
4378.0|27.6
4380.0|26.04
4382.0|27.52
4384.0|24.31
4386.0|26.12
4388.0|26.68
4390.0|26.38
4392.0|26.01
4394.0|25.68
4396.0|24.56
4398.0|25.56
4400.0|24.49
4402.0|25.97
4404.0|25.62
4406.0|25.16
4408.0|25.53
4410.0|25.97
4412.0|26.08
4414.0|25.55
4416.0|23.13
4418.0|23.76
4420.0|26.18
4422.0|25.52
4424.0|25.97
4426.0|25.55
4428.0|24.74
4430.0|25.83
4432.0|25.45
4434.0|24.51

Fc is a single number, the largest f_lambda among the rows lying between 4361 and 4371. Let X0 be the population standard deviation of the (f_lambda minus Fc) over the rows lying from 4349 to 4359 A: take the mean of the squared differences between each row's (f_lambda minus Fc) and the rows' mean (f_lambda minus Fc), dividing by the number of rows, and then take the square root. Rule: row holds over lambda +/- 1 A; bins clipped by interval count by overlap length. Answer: 1.8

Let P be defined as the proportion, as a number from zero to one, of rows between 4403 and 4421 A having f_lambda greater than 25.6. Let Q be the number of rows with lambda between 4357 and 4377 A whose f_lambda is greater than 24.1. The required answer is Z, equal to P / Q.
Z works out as 0.04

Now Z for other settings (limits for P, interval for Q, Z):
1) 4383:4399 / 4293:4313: 0.09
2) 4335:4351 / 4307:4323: 0.00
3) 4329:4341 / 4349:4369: 0.00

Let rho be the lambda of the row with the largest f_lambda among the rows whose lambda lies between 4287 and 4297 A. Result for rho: 4288.0 A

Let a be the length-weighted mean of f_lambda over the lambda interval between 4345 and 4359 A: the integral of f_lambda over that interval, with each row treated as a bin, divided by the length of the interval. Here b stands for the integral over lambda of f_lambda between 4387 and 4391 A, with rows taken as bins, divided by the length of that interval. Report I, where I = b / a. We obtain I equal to 1.15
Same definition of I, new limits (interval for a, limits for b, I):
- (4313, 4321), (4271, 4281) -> 1.09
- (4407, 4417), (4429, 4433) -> 1.02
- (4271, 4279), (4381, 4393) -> 0.99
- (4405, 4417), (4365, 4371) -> 1.03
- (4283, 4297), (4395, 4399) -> 0.97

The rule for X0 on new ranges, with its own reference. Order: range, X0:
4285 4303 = 1.2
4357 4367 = 0.8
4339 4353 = 4.8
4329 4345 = 4.3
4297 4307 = 1.1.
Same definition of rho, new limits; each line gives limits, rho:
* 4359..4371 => 4364.0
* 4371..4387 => 4378.0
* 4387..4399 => 4388.0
